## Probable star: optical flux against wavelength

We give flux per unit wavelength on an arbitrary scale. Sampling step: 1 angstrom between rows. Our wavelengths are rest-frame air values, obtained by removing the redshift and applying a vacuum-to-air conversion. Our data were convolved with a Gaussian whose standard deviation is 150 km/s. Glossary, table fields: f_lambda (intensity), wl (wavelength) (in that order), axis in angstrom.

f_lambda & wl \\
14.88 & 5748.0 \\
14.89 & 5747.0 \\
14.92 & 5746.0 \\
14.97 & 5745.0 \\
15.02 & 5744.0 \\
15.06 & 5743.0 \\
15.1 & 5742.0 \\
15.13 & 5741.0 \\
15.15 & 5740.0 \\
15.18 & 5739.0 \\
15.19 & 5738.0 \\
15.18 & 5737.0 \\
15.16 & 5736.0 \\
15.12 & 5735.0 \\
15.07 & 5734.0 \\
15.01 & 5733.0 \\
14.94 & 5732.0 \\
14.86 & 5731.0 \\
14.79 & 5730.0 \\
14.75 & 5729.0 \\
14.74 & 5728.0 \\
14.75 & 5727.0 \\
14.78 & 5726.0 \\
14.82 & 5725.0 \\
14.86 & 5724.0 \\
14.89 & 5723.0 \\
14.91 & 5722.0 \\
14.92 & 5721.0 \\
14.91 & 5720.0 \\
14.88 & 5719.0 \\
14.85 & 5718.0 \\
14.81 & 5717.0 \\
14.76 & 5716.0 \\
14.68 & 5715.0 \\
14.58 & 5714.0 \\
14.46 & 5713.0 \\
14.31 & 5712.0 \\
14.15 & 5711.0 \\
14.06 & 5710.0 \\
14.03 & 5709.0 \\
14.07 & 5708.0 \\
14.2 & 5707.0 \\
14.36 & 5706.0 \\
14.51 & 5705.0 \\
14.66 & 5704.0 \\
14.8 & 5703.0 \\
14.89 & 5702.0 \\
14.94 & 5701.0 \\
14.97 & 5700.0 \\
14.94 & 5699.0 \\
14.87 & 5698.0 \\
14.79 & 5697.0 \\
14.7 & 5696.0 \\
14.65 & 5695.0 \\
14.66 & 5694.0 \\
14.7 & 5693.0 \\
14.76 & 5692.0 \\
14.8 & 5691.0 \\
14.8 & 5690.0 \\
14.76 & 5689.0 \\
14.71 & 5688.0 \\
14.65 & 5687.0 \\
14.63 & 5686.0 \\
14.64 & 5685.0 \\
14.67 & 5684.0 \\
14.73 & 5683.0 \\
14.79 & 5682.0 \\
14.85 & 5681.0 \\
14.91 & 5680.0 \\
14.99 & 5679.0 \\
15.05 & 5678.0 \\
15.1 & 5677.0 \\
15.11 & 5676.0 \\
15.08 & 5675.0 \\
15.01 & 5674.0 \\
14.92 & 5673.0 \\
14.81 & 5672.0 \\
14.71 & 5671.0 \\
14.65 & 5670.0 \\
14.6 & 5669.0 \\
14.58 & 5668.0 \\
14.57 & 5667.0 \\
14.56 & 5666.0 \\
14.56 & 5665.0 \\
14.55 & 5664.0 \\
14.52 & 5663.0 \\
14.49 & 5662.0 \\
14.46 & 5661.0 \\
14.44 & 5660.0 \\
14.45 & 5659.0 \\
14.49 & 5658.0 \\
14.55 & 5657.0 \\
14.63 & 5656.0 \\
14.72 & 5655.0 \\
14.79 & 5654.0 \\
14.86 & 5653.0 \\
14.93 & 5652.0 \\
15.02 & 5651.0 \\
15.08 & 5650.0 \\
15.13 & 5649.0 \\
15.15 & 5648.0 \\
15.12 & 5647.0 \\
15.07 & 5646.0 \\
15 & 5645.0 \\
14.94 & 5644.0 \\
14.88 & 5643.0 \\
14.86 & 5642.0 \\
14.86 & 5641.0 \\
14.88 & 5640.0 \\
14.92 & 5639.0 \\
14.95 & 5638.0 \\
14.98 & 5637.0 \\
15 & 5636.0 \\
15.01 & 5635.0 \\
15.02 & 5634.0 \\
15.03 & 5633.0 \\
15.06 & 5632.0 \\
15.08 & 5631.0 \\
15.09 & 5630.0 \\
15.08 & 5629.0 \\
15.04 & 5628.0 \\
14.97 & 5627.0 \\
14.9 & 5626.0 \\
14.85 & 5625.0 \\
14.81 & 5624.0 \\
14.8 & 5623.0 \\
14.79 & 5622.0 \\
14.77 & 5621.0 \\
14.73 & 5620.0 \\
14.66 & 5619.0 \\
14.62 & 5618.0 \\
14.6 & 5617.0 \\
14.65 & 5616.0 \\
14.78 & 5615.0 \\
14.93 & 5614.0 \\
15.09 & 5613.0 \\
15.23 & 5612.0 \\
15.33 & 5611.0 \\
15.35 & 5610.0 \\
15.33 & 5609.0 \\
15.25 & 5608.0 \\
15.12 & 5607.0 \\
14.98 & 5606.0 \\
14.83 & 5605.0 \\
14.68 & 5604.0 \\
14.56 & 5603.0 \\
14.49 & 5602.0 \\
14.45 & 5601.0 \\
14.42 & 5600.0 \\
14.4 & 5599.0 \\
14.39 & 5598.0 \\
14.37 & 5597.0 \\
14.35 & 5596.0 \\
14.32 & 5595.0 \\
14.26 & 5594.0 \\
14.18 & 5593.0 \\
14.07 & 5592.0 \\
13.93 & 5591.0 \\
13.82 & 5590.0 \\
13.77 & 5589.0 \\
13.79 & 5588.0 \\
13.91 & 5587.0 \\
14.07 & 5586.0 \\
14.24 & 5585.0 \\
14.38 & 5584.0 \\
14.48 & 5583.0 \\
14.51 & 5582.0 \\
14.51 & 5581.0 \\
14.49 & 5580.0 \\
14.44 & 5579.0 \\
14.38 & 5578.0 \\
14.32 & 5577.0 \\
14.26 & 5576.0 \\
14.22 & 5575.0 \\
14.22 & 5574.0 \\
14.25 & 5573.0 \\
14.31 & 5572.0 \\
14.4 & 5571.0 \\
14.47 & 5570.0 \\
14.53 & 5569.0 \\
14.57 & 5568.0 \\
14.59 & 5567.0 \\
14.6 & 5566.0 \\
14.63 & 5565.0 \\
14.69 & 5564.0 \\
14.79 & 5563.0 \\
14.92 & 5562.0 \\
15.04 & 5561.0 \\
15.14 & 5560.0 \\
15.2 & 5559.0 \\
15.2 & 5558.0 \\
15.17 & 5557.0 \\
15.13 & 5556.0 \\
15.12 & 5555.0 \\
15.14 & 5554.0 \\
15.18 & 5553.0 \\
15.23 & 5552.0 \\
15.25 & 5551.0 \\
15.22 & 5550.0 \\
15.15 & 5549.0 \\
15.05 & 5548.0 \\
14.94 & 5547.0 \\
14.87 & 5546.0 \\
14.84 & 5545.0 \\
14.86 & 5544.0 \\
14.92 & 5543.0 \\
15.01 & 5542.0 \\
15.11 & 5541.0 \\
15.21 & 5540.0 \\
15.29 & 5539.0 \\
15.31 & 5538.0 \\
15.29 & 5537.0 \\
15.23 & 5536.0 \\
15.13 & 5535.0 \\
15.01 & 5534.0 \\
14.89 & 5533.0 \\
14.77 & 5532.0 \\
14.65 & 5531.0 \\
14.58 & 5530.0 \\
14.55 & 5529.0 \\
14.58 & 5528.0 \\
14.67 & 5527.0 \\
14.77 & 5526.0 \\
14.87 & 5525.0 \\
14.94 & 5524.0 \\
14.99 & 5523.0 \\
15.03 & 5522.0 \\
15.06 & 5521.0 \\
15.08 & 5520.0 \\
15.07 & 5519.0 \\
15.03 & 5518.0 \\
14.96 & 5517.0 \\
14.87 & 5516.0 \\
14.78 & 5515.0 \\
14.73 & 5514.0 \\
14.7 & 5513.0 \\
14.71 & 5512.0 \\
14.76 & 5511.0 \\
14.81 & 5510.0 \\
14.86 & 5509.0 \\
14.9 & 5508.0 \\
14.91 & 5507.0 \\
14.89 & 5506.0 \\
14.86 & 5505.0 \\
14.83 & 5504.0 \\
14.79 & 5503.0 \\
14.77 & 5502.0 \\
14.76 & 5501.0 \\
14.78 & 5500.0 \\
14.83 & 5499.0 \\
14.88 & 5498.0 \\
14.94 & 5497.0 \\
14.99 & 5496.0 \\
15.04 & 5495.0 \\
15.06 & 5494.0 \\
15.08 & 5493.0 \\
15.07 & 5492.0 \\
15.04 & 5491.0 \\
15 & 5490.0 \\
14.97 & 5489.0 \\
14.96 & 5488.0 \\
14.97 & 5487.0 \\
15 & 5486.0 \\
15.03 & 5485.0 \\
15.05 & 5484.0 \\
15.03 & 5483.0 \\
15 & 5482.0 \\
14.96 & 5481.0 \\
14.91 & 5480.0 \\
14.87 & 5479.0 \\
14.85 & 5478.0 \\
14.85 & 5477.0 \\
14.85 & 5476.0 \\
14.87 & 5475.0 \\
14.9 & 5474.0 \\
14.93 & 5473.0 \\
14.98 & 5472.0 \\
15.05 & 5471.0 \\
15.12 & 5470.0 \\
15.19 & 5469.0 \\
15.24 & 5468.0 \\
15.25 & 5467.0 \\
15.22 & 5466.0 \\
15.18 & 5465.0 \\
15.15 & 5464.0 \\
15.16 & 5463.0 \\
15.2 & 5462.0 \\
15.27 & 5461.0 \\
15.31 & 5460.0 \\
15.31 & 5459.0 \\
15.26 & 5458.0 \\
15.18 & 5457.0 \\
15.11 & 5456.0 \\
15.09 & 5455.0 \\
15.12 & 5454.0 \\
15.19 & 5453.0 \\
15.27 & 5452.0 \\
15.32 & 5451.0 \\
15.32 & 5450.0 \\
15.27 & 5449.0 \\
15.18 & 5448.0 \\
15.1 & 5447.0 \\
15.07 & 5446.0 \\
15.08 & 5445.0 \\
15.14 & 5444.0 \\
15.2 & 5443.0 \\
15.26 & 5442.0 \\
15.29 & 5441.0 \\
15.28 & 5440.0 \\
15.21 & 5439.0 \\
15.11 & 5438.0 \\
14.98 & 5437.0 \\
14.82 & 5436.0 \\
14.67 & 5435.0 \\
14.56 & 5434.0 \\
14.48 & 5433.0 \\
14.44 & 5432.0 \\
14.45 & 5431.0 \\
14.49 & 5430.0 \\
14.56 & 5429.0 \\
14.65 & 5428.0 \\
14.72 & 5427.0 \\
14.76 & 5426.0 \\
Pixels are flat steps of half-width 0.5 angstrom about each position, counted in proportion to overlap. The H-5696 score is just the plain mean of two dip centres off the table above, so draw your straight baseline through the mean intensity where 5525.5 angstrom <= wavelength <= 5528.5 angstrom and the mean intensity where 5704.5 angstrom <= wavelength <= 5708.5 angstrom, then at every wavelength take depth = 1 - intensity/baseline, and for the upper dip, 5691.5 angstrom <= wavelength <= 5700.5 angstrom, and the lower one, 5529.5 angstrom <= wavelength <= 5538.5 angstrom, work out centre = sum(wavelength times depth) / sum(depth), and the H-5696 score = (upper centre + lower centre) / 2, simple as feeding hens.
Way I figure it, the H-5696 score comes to 5616.3 angstrom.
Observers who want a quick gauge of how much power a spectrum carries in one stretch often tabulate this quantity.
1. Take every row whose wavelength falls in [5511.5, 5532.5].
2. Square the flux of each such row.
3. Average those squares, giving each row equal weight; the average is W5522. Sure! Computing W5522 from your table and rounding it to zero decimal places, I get 220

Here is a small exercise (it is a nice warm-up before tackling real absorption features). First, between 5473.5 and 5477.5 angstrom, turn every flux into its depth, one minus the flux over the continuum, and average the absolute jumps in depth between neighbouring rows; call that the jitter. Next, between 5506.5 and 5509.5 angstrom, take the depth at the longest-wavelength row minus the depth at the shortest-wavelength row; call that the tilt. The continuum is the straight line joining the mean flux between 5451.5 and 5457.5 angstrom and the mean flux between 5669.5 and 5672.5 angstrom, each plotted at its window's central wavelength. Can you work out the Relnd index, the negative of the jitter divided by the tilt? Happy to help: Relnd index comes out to -0.3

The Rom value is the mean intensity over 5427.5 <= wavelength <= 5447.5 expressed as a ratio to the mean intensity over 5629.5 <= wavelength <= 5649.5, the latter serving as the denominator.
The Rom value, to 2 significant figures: 0.99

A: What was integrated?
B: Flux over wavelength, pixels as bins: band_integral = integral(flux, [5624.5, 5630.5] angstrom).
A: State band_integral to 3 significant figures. 89.9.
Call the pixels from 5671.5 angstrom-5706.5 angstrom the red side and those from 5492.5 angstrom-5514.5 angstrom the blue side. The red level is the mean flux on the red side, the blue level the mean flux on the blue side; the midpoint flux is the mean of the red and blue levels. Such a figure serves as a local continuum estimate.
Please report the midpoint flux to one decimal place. 14.8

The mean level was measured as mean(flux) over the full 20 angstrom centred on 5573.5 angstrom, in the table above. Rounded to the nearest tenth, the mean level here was 14.4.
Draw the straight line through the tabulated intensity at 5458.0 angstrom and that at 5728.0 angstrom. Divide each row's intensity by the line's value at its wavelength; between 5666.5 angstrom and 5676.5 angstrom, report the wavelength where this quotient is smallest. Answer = 5667.0 angstrom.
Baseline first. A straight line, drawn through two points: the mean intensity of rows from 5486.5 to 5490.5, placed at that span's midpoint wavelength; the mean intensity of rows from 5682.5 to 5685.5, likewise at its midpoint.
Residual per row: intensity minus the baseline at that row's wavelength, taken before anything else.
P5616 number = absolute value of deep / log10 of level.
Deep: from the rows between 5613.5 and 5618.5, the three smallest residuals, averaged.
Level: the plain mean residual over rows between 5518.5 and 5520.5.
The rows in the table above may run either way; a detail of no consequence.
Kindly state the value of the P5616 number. -0.19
